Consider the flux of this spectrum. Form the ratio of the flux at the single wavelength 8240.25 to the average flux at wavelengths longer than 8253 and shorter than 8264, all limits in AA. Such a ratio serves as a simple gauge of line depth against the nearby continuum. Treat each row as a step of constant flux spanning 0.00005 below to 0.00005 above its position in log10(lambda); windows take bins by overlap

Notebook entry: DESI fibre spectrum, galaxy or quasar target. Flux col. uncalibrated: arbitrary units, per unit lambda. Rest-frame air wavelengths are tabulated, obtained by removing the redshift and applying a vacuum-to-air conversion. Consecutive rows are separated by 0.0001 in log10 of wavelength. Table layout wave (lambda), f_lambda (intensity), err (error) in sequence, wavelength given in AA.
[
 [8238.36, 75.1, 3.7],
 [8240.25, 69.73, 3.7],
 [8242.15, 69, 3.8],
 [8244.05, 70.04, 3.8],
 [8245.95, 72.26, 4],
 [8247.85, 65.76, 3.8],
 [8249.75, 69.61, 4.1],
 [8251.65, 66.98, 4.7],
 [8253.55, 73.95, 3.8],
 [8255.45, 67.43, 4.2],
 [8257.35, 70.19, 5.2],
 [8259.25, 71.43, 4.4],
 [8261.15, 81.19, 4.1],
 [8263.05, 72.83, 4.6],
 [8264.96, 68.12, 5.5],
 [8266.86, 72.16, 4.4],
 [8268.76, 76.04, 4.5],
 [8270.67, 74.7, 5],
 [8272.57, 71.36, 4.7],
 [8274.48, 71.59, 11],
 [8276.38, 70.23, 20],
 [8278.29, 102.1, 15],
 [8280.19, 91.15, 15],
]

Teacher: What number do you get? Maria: 0.96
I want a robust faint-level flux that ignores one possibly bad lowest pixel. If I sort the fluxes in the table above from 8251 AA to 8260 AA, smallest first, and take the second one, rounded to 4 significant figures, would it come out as 67.43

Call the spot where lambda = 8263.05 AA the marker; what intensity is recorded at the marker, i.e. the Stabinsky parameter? 72.83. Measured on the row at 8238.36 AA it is 75.1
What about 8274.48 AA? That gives 71.59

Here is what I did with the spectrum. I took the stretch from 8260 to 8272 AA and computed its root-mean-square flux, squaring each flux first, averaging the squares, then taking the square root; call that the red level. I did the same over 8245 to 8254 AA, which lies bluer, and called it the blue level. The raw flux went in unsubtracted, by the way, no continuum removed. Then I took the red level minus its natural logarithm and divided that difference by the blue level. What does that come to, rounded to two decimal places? 1.00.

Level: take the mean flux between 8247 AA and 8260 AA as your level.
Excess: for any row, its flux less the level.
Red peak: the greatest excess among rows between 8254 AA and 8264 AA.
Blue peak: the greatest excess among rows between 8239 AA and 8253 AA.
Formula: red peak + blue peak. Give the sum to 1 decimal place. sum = 14.8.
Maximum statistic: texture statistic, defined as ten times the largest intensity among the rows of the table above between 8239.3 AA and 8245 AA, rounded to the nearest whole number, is 700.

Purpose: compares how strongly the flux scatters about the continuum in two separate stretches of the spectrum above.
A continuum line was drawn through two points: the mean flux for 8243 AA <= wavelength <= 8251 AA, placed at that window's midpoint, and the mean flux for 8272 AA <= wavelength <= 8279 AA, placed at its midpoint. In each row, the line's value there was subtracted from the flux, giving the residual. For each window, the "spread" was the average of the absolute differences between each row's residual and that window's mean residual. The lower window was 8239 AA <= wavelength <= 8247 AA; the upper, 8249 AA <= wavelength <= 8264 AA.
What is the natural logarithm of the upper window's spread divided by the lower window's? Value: 1.3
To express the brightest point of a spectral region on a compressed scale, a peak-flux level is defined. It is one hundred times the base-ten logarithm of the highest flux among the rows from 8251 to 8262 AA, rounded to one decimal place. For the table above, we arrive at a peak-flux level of 191.0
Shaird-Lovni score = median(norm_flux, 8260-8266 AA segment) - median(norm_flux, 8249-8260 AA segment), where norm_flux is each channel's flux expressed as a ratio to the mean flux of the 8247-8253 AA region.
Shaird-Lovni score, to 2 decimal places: 0.04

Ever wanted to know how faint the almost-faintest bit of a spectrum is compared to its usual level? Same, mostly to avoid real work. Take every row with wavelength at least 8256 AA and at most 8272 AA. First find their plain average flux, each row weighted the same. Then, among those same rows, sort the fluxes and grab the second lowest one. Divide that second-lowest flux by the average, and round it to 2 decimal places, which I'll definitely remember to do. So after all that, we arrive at 0.96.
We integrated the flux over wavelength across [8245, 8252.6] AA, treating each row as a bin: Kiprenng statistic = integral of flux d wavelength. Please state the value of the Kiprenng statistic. 522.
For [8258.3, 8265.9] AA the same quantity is 558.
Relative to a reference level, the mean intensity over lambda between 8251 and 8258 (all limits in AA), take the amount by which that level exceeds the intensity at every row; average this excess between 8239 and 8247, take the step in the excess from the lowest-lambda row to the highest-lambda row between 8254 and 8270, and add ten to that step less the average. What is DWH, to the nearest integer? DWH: 2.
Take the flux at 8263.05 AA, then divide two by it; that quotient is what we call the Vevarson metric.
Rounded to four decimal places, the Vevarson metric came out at 0.0275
